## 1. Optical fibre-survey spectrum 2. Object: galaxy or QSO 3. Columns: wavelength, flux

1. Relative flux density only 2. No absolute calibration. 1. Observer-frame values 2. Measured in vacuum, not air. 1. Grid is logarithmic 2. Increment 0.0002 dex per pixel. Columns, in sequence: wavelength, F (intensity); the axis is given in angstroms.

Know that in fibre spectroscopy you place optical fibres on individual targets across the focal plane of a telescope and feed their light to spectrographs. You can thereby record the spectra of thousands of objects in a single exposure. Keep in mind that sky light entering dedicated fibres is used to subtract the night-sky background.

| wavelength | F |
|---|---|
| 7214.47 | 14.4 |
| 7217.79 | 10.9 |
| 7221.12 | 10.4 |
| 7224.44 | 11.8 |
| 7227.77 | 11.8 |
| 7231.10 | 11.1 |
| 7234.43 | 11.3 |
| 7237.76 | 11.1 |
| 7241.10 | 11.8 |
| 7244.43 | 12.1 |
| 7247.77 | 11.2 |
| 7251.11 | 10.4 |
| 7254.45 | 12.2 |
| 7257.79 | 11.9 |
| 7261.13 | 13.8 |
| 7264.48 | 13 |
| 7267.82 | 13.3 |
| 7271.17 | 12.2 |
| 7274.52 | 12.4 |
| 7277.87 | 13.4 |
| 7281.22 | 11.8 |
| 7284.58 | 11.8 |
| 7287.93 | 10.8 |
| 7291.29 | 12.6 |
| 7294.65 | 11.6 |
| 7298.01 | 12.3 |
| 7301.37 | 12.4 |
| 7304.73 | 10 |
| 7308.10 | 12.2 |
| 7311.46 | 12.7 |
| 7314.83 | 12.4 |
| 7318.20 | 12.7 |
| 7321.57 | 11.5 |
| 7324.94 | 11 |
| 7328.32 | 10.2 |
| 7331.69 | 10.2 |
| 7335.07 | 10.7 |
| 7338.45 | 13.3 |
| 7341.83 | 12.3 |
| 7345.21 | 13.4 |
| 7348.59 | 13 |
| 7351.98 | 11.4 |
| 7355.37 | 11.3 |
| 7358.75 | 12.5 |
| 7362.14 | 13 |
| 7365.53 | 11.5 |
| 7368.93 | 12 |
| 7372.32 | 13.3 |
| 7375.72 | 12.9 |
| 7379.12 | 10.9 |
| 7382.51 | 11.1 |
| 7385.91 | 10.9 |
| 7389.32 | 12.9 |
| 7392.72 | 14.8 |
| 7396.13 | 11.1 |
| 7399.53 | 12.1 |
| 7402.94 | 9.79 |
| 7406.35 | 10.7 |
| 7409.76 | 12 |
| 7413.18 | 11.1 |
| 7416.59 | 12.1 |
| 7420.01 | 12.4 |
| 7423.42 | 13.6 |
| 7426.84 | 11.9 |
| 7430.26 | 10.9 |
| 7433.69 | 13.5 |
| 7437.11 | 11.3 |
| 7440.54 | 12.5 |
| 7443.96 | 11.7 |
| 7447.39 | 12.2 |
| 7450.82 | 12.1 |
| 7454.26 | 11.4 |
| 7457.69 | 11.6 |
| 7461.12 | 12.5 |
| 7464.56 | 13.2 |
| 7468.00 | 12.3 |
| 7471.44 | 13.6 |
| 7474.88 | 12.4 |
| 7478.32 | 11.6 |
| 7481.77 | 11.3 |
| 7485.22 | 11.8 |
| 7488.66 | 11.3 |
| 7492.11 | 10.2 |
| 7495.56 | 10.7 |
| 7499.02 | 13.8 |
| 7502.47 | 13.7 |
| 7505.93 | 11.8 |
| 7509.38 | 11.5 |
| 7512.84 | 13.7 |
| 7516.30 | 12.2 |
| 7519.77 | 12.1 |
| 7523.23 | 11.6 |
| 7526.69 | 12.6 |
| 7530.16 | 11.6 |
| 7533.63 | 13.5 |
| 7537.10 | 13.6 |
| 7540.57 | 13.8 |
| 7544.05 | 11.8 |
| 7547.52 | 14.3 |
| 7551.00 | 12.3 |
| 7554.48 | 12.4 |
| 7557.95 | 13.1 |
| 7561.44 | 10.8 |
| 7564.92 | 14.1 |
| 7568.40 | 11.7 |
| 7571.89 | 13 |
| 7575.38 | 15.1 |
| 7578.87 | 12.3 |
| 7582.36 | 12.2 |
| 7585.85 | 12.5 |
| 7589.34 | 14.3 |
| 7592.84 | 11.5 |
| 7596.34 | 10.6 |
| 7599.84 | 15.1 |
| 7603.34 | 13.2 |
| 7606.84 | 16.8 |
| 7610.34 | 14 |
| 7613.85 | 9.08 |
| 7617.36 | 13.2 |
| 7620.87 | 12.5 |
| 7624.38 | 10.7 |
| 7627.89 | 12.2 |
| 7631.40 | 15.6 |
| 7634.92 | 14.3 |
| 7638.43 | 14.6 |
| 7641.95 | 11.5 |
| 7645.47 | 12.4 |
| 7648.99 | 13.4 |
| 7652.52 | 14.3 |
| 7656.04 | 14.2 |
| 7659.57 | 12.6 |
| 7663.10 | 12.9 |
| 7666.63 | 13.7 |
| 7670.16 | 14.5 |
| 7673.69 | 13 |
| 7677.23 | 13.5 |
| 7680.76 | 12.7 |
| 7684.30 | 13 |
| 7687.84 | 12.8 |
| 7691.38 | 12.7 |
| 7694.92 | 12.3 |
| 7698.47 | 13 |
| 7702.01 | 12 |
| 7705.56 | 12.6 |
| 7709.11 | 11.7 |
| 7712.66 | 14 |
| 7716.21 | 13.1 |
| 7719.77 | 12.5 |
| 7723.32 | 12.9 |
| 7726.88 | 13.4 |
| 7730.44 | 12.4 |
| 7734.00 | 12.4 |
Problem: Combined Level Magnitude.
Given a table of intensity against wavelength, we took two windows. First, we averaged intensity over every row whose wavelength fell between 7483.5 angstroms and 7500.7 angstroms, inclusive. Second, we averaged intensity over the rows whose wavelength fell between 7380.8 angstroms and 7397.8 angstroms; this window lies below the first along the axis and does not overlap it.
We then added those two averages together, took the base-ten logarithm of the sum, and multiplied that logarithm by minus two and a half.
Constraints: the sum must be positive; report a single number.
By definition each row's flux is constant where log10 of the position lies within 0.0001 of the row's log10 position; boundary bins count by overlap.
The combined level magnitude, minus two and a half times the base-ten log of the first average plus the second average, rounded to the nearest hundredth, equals -3.44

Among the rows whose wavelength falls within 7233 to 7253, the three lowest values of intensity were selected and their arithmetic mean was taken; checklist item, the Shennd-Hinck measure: 10.9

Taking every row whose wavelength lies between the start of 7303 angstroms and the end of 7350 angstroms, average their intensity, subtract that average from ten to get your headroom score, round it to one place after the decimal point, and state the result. -1.8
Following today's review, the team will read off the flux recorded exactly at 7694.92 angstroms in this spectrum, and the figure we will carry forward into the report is 12.3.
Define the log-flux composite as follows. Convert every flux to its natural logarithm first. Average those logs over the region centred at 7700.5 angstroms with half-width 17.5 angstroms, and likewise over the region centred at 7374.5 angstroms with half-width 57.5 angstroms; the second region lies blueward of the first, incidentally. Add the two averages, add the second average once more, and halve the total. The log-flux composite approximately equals 3.74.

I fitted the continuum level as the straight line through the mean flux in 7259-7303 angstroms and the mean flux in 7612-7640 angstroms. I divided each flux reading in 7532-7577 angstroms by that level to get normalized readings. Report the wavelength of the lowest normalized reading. 7561.44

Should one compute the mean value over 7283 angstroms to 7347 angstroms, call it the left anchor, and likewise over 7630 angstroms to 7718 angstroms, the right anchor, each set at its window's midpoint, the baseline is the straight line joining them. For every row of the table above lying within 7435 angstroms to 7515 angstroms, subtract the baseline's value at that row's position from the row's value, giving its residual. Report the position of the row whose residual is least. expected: 7492.11 angstroms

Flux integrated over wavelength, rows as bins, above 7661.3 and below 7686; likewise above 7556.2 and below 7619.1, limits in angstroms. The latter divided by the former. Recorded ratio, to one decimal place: 2.5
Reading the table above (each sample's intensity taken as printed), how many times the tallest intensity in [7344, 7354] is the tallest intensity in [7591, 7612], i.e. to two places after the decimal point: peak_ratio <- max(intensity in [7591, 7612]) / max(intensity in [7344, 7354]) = 1.25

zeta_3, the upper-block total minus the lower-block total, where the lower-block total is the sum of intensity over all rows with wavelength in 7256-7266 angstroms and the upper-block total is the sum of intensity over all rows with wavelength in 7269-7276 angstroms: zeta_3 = -14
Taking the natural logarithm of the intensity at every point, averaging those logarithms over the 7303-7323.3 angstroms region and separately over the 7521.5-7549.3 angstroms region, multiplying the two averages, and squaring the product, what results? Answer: 39.8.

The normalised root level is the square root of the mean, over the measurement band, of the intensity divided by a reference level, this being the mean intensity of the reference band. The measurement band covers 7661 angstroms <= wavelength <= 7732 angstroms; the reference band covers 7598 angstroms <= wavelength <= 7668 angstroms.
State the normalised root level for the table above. 0.986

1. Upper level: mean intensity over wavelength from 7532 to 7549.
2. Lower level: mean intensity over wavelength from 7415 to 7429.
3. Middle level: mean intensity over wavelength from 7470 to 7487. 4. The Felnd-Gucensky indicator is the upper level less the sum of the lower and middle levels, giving -11.2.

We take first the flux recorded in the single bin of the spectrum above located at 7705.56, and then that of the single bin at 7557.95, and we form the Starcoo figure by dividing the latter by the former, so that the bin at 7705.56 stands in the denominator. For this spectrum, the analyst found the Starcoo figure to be 1.04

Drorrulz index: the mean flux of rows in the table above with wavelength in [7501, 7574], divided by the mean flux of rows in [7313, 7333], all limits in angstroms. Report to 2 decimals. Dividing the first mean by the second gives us 1.11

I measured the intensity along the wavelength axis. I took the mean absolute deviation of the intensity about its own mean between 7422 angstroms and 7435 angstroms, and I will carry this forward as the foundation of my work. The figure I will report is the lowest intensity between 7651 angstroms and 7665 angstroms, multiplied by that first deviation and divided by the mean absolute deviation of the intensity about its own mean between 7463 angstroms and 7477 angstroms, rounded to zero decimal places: 26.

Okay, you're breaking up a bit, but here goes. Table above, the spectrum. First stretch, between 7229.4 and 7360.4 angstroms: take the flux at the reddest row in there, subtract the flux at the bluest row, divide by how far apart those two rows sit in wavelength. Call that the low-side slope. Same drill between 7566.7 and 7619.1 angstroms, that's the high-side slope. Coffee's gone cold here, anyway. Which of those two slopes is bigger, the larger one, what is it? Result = 0.03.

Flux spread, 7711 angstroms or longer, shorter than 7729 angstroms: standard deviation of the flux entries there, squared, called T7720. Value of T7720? 0.3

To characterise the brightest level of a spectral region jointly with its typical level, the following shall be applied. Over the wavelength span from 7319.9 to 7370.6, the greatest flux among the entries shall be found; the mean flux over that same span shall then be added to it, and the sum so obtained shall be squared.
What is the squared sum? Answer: 636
